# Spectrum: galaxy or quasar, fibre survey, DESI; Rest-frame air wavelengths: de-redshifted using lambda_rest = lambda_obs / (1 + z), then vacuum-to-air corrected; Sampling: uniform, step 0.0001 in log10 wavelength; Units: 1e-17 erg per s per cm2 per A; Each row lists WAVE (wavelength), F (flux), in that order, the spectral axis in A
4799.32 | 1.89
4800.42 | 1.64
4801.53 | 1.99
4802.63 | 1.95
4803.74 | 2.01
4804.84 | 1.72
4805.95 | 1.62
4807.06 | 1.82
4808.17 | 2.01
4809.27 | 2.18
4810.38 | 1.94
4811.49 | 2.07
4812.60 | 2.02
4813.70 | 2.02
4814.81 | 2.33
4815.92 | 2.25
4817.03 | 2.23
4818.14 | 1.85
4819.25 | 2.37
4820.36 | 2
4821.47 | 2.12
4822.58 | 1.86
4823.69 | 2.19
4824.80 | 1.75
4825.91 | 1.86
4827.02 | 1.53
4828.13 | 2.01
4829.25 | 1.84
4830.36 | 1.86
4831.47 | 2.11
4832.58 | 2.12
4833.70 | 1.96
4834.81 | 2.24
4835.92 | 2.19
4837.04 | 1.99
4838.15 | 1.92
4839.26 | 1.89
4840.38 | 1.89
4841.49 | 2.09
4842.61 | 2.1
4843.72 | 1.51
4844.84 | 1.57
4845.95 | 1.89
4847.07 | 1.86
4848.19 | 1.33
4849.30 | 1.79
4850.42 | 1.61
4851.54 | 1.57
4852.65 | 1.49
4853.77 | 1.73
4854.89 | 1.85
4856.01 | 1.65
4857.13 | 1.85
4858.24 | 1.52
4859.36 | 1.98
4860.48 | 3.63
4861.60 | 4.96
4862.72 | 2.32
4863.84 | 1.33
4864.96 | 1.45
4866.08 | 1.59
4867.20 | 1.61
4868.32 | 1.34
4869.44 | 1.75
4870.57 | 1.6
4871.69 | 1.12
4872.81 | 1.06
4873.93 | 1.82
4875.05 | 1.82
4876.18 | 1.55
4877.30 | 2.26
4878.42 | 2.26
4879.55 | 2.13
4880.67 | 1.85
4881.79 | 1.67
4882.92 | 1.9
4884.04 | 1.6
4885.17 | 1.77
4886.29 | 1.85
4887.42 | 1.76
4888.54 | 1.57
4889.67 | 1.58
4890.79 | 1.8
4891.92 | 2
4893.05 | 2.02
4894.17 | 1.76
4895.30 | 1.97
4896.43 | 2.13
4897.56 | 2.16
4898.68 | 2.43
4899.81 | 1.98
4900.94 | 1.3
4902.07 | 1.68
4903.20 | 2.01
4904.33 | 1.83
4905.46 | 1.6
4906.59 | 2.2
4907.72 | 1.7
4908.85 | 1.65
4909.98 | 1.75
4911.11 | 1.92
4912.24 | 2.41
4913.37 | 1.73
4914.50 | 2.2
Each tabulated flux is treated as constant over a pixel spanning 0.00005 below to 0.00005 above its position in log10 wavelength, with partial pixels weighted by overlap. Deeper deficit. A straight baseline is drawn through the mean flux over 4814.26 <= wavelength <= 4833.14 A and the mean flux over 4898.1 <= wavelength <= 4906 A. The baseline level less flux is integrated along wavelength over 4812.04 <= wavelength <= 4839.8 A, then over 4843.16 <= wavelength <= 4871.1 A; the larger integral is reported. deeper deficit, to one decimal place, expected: 1.9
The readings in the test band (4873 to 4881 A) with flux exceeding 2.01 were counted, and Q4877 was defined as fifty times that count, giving 150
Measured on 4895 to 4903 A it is 150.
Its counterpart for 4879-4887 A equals 50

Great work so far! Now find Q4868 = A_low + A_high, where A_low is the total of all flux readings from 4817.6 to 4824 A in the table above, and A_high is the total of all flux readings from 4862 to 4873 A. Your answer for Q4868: 28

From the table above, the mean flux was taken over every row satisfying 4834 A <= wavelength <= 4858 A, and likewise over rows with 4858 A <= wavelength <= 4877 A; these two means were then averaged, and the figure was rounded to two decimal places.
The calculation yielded 1.86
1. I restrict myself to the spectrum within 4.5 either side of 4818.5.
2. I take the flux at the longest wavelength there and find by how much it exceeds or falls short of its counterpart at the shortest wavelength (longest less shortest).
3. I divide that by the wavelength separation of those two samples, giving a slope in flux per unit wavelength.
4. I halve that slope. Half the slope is -0.03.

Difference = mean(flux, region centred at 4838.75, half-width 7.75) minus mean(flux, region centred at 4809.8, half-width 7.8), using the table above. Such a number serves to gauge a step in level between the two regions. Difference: -0.05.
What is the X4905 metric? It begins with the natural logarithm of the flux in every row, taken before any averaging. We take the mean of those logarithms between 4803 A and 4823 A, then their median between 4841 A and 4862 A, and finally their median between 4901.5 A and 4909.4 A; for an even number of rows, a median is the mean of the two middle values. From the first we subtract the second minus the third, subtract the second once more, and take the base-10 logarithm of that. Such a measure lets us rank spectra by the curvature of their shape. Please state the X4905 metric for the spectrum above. -1.2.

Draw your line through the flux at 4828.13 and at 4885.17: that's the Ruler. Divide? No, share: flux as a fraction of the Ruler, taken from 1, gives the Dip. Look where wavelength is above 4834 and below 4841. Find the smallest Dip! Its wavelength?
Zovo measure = 4834.81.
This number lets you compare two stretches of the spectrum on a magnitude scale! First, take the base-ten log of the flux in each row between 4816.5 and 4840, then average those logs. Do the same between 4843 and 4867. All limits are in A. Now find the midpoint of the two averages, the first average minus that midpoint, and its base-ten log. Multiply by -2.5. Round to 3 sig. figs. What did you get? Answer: 4.29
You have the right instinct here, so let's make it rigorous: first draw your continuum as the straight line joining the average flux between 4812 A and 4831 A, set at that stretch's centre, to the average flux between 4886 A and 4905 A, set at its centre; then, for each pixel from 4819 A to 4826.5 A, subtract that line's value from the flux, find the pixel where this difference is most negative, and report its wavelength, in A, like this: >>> 4824.80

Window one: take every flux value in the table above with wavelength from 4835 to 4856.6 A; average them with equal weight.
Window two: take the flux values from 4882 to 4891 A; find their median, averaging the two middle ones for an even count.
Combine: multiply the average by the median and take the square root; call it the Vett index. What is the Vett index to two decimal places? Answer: 1.78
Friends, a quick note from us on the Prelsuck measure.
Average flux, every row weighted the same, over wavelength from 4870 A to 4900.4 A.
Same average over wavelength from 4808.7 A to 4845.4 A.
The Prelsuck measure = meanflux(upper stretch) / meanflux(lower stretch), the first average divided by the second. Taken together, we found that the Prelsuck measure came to 0.92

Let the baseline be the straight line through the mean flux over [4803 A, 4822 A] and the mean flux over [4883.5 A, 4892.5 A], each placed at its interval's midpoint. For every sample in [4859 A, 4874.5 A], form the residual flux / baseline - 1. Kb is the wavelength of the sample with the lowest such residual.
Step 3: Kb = 4872.81 A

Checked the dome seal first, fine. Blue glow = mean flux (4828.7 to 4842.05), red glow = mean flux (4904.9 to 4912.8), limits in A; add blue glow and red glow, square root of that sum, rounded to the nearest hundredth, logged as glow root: 1.97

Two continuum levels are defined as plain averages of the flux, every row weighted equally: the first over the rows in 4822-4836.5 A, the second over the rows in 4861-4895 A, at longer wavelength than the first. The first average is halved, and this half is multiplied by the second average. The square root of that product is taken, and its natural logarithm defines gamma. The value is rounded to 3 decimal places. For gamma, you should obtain 0.295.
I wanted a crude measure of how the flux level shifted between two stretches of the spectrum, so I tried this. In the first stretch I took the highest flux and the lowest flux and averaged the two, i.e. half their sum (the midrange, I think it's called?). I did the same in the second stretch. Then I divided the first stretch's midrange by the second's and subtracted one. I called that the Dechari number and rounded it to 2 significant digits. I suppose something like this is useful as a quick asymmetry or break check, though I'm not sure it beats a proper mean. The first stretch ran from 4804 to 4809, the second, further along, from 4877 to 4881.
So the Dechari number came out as -0.12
